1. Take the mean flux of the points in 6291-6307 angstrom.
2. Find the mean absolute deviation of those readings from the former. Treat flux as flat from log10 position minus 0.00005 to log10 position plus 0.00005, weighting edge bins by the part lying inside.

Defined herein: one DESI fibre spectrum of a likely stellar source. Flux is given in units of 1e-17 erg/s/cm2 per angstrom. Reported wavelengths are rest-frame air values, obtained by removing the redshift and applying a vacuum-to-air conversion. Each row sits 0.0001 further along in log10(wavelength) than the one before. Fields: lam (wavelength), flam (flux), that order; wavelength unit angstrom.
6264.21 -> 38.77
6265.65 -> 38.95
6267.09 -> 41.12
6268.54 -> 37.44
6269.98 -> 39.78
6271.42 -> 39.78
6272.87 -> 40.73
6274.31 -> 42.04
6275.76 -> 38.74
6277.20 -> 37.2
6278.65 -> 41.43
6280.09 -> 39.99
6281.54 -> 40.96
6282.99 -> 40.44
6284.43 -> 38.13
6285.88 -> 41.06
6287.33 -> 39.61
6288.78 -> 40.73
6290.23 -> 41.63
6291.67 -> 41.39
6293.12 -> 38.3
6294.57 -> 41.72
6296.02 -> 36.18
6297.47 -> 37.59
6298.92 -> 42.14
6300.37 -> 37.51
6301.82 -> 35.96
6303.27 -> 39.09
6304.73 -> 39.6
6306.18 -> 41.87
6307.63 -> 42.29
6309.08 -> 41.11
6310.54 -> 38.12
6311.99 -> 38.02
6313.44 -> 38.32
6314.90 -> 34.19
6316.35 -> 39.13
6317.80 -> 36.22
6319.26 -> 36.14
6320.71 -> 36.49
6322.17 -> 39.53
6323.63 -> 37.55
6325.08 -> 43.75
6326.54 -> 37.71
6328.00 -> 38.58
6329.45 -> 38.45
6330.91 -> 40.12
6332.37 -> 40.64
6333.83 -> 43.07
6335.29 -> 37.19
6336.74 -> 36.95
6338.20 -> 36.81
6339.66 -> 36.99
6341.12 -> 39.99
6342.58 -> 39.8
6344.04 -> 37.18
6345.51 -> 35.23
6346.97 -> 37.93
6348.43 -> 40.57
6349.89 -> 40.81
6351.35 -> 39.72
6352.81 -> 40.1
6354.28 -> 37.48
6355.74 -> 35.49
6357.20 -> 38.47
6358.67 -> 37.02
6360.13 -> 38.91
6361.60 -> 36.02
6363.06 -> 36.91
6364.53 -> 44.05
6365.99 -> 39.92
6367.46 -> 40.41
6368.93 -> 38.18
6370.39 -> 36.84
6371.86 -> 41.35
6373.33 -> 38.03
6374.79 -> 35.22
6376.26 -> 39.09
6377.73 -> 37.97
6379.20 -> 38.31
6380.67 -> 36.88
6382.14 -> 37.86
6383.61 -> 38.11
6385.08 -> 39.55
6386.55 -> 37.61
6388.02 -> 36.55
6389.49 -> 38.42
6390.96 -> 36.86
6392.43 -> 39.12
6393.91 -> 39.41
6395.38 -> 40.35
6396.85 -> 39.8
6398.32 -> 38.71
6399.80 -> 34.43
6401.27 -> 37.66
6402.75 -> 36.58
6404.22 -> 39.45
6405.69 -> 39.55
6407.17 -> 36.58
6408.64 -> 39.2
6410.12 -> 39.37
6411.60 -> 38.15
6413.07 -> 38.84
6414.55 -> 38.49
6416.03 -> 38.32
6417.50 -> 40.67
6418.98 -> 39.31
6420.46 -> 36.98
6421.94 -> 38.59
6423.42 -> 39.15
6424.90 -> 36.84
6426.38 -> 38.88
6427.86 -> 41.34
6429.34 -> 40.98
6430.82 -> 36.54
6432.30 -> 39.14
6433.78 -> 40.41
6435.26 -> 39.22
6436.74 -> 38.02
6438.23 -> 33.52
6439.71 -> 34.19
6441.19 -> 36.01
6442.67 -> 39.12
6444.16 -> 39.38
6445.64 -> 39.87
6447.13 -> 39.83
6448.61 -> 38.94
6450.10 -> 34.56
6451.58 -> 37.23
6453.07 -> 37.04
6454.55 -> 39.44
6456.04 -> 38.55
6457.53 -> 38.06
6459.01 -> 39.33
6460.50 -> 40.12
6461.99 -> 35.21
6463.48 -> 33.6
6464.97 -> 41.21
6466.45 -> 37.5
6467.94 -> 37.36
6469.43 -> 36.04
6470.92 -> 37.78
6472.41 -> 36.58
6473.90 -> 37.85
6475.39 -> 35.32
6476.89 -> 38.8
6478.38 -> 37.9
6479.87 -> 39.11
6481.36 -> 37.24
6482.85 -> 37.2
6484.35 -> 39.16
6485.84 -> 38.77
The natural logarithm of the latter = 0.7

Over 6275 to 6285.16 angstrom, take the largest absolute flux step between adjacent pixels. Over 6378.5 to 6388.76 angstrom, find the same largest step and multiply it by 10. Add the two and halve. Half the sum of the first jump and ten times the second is 11.8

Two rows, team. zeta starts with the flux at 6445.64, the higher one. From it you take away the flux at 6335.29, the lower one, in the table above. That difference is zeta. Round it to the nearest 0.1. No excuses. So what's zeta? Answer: 2.7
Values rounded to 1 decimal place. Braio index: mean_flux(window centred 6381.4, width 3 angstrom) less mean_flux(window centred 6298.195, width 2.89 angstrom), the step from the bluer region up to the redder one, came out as -2.5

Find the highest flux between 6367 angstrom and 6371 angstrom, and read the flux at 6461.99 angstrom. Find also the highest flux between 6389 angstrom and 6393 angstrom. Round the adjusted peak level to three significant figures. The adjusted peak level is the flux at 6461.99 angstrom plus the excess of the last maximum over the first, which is 33.9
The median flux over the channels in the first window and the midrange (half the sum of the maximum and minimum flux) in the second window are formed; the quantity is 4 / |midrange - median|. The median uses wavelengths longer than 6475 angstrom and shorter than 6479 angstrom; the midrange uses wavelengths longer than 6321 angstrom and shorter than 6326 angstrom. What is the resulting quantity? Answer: 1.5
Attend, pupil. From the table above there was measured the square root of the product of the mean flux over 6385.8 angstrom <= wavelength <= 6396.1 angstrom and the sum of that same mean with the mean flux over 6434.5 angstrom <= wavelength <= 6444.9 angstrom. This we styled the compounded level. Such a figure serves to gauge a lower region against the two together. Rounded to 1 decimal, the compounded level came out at 53.8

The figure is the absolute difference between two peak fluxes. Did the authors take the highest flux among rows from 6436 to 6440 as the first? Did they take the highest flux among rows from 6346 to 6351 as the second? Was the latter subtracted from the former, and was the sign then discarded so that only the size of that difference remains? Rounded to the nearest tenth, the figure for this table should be 2.8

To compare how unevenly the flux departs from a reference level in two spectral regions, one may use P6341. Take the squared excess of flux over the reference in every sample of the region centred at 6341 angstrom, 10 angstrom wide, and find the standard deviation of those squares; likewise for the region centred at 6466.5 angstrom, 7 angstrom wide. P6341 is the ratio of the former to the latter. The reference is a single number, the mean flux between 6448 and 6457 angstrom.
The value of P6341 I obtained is 0.4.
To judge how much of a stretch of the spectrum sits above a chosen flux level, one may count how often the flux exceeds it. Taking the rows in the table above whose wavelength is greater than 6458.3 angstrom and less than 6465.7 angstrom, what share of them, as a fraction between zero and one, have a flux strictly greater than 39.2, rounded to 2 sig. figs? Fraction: 0.60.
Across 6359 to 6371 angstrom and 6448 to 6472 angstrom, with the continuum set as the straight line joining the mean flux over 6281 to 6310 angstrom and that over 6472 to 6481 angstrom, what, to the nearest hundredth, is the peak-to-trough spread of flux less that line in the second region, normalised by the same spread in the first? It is 0.95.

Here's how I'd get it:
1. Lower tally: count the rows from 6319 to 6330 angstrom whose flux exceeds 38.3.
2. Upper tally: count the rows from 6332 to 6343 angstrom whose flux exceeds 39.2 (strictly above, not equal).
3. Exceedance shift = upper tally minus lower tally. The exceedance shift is 0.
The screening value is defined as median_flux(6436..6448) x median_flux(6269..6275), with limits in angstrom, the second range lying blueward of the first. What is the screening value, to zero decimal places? 1553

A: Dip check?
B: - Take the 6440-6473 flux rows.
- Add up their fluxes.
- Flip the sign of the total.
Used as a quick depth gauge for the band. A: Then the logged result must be -833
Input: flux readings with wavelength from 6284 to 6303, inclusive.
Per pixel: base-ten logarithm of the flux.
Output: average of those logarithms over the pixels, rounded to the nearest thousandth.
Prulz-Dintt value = 1.595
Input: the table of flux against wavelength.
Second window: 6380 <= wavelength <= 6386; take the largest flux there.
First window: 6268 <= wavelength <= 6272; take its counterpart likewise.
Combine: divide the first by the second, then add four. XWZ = 5.01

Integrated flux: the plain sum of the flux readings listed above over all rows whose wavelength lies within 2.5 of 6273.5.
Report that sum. 161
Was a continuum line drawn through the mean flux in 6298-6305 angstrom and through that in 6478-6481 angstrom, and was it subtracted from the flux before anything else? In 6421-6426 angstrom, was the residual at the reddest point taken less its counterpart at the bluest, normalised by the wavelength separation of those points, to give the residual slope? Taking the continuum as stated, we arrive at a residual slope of -0.6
